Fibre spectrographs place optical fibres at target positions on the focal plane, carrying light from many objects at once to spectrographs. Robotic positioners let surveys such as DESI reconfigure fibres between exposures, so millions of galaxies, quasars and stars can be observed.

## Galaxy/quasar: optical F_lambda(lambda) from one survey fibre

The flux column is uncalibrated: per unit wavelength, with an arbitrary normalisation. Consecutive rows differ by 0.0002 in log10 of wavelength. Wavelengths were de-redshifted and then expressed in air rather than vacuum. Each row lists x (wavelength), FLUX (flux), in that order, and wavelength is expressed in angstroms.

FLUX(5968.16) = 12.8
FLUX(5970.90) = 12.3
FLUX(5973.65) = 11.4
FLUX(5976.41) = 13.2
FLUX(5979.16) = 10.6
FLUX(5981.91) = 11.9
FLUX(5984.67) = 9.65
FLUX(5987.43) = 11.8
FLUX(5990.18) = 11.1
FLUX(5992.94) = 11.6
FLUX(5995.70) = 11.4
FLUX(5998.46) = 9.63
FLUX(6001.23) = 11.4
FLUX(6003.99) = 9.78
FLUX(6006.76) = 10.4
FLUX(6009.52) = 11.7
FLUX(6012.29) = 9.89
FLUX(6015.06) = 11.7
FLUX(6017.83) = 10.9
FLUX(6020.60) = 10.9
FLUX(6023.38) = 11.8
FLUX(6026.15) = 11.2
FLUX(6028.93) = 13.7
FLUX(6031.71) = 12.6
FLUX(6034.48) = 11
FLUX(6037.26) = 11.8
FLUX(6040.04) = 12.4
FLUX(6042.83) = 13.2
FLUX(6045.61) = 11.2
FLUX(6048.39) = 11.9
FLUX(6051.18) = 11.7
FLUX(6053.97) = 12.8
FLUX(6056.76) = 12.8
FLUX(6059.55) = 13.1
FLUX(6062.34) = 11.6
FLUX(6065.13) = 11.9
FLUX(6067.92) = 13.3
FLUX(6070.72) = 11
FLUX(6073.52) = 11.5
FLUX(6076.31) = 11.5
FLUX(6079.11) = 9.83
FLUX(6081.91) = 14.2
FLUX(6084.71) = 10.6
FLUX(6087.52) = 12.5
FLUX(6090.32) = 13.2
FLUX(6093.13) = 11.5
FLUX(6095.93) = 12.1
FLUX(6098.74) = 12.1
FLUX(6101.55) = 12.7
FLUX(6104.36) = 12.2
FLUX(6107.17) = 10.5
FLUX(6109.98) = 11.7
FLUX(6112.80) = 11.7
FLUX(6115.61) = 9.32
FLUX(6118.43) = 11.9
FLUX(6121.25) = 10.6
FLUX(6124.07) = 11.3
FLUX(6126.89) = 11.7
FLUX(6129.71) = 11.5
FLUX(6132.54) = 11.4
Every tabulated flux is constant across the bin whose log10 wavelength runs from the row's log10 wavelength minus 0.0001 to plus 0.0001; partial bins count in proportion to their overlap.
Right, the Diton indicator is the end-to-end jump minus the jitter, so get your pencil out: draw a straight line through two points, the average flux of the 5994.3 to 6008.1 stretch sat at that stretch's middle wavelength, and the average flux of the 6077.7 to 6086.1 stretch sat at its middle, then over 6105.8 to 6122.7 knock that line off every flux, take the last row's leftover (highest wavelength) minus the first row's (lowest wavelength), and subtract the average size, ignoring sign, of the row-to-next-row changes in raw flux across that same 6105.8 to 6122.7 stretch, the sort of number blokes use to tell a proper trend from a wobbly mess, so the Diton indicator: -1.6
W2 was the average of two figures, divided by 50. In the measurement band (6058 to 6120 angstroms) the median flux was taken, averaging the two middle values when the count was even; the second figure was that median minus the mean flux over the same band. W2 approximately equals 0.1178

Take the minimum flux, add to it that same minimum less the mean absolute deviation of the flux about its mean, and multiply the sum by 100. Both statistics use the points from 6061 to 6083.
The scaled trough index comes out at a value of 1870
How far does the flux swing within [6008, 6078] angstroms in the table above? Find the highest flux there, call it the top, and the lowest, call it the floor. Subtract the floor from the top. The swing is 3.8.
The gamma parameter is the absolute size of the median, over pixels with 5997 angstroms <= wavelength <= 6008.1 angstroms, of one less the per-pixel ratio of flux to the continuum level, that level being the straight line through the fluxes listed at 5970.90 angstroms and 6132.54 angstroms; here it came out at 0.17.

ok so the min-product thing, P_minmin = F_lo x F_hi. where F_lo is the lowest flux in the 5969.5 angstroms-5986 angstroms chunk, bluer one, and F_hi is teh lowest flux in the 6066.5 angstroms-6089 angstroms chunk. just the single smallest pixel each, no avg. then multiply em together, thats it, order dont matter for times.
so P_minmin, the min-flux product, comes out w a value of 95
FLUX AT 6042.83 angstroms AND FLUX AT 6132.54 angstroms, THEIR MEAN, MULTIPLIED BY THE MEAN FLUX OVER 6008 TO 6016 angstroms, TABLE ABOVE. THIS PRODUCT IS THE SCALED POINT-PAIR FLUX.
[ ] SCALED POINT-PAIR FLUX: 136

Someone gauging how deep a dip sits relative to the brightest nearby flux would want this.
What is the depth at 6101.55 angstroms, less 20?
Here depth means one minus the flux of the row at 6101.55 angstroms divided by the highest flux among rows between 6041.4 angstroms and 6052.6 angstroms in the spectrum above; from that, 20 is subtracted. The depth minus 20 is -20.0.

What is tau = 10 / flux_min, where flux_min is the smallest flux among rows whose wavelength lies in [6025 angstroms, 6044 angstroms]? 0.91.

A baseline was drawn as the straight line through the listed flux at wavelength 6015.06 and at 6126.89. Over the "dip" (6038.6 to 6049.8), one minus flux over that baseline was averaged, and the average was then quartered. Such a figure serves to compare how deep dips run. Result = -0.010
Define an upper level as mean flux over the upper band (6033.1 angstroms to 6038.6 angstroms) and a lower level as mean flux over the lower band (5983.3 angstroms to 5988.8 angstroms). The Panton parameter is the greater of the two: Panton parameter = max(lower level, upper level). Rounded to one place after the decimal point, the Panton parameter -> 11.4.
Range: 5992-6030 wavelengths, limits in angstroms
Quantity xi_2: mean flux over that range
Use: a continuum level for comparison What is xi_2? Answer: 11.1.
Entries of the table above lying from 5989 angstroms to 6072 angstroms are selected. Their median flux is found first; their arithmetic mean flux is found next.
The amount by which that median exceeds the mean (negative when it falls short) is 0.00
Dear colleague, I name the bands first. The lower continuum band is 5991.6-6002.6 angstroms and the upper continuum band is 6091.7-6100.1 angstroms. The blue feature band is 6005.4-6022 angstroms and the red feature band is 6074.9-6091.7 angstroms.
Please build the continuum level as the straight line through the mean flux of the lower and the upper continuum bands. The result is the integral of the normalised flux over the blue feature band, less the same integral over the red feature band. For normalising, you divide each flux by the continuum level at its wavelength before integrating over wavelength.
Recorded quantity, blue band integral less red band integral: -0.8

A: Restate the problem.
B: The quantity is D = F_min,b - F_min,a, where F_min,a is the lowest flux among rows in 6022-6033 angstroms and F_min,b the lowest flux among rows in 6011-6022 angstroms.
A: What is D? -1.3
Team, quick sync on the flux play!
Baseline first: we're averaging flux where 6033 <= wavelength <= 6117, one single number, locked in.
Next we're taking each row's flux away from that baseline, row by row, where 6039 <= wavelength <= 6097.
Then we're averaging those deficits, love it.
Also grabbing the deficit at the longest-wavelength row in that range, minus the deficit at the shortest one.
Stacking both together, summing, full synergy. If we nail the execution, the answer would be 0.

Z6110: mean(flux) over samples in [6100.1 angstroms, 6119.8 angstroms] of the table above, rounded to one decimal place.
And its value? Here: 11.4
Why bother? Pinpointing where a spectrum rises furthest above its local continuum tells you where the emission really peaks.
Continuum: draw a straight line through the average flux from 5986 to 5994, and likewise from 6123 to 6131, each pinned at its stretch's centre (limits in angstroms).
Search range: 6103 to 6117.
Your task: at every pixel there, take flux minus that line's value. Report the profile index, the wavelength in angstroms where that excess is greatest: 6104.36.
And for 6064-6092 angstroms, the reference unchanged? 6081.91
